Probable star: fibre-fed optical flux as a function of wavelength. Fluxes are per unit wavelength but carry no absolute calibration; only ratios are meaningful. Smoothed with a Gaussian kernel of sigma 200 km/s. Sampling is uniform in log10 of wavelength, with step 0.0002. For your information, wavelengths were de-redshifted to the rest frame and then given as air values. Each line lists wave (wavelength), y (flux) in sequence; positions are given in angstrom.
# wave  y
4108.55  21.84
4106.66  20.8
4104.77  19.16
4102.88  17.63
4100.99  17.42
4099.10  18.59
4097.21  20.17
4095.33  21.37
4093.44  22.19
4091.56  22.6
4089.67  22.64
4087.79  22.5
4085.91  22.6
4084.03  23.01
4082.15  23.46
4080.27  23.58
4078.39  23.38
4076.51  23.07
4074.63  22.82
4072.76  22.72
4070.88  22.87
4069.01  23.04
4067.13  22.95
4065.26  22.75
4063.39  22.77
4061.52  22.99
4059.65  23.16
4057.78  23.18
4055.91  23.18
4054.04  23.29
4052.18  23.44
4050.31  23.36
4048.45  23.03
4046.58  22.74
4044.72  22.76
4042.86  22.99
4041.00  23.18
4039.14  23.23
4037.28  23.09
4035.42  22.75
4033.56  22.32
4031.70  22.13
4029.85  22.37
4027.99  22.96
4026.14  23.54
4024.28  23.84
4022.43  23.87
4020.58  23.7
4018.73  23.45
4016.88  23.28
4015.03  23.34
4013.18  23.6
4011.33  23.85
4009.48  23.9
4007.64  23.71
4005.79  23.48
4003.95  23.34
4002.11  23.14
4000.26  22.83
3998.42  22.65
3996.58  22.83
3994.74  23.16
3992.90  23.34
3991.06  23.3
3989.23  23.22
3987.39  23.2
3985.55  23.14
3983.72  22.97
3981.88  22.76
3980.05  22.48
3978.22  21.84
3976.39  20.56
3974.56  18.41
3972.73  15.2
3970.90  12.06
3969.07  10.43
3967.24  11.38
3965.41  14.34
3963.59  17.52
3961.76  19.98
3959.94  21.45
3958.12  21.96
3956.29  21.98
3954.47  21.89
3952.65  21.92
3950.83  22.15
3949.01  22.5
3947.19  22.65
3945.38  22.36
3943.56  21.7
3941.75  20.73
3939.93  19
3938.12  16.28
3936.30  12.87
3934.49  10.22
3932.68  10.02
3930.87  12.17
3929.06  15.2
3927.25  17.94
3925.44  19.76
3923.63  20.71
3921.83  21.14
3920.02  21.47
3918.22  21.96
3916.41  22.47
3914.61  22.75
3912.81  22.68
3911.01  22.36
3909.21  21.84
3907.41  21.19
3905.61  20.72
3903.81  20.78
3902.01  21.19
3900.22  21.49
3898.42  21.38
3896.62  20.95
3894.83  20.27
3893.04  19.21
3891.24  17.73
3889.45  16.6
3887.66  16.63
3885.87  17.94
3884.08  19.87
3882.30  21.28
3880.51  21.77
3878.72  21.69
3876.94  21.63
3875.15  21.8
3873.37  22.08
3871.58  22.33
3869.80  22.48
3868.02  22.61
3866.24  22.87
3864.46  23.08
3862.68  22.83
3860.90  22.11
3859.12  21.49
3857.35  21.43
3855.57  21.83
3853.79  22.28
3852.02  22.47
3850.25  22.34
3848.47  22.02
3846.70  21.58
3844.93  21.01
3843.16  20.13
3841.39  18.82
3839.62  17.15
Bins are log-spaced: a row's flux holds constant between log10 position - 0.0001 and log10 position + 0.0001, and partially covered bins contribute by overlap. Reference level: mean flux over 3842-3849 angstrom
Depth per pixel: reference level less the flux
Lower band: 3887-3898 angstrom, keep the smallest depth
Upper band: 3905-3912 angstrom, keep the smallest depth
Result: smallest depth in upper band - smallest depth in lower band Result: -1.4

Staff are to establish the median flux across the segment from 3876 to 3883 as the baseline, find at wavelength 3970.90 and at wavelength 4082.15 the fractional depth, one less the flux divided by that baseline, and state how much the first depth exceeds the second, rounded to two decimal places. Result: 0.53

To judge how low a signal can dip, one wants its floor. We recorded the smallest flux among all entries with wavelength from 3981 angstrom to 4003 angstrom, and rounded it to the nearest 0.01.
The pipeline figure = 22.65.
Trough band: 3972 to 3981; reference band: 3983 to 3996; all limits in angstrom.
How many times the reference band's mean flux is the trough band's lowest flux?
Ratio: 0.66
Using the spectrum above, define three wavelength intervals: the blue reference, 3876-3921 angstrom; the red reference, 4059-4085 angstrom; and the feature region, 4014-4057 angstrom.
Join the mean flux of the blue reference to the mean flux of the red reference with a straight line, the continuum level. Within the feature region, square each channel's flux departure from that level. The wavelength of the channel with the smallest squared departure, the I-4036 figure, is 4046.58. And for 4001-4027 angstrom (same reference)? 4016.88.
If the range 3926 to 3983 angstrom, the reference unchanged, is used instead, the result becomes 3978.22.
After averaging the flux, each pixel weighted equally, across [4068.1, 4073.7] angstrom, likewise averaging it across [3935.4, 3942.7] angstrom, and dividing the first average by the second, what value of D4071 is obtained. 1.3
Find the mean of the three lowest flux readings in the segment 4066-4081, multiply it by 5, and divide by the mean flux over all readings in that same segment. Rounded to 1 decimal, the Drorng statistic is 4.9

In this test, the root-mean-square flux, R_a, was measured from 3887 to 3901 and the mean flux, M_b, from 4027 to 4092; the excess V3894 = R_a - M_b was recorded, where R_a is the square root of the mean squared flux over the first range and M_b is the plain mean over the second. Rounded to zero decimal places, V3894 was -4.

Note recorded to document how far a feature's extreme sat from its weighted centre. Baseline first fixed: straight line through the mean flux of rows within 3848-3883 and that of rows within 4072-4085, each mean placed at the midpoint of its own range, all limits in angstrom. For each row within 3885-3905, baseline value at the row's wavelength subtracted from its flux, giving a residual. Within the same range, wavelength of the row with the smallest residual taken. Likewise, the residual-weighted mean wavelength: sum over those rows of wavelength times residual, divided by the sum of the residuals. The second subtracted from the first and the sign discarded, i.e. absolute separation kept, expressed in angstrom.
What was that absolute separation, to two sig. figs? 2.2 angstrom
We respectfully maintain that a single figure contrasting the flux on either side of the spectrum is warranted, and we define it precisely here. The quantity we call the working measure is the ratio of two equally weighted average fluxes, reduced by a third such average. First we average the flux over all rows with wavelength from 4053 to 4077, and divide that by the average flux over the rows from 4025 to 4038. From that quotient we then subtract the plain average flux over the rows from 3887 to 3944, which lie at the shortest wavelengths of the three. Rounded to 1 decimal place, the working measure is -18.1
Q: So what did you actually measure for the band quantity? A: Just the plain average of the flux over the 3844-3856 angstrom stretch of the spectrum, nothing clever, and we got 21.9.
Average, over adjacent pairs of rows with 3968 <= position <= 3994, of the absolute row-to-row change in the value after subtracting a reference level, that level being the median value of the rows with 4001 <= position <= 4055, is 1.0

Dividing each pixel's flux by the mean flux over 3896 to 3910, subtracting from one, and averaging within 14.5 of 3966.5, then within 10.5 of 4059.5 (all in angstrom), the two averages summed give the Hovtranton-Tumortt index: 0.04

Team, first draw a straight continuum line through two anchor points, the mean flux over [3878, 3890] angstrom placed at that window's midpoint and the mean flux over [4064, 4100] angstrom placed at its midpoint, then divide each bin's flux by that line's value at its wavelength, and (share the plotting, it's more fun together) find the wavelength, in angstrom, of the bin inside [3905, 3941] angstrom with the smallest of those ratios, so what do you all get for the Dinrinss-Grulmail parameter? 3932.68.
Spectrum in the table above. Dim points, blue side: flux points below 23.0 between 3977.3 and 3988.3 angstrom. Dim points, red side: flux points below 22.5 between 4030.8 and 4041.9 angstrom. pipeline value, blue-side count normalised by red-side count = 2.0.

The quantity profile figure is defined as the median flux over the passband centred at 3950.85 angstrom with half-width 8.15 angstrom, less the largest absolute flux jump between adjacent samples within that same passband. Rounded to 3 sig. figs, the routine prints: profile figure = 21.3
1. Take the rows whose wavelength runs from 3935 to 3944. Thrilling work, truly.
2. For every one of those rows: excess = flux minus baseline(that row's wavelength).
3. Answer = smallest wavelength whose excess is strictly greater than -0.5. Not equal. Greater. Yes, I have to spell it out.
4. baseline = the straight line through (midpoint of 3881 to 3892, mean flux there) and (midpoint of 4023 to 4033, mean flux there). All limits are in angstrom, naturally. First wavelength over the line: 3941.75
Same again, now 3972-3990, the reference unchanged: 3978.22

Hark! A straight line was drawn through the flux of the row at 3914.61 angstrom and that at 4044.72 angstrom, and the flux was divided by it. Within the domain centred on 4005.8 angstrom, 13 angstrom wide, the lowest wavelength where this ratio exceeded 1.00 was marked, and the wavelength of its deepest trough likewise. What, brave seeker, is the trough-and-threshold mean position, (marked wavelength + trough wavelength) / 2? 4000.3 angstrom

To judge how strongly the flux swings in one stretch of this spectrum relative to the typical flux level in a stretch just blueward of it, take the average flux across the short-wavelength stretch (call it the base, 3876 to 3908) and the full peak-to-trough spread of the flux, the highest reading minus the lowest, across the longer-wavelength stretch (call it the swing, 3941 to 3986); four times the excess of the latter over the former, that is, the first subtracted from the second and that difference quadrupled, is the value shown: -30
